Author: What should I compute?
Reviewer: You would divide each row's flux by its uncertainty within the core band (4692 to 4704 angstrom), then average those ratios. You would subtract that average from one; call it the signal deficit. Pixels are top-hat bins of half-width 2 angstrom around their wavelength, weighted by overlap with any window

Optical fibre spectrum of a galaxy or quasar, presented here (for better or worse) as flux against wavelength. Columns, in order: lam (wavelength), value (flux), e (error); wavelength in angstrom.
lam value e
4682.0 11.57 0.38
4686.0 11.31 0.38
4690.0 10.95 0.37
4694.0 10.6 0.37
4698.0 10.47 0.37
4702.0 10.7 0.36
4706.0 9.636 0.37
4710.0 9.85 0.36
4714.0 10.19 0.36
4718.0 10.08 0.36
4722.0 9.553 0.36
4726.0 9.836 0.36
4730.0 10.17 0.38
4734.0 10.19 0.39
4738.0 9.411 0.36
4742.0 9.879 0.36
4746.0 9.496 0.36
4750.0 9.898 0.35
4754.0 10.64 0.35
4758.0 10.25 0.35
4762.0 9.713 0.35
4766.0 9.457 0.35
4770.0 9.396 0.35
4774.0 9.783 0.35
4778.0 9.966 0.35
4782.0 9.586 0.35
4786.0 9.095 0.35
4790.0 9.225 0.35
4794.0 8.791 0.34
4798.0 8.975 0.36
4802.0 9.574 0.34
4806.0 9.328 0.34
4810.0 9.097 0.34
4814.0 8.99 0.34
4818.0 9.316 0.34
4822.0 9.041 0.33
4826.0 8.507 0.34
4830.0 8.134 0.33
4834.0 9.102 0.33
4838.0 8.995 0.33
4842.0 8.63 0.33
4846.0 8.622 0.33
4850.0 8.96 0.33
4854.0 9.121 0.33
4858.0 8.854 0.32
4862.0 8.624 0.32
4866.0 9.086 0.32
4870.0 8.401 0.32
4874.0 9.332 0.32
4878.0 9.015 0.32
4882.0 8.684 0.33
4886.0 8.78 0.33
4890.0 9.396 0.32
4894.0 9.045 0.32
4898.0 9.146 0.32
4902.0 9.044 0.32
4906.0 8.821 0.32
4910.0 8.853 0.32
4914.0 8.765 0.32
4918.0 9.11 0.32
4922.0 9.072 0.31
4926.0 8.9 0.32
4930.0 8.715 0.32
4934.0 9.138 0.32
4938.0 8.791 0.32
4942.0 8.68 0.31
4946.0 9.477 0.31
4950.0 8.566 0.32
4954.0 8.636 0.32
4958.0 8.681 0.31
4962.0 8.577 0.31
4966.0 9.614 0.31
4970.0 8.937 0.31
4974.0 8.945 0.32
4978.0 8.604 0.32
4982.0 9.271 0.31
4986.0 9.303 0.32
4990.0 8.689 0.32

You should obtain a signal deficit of -27.9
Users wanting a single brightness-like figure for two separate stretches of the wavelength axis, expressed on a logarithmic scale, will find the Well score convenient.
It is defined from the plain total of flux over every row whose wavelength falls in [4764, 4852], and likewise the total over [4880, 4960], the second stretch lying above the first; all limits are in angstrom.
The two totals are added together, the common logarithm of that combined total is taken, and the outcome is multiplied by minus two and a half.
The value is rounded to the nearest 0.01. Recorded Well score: -6.45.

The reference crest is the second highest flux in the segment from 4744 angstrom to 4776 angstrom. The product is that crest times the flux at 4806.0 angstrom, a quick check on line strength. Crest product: 96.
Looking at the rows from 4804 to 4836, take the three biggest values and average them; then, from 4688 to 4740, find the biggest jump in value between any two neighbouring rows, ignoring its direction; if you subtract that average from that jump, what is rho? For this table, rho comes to -8.18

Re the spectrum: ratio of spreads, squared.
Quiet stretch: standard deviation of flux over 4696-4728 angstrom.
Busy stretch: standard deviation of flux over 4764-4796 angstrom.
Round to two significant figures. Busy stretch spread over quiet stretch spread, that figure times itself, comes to 0.89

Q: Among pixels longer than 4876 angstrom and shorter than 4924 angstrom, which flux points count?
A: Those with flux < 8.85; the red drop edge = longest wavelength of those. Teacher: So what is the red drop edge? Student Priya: 4914.0 angstrom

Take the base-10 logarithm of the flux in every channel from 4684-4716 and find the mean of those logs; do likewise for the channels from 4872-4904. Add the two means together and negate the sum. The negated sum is -1.98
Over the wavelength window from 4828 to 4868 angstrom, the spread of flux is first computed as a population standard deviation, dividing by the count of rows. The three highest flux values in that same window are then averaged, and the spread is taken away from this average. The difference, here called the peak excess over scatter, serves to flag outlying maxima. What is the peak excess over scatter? 8.81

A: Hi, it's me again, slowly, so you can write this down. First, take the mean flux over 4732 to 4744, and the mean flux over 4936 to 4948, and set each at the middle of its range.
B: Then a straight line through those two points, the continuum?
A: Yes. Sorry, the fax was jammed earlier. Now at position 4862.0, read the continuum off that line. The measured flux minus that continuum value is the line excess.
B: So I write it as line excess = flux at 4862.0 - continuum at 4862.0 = -0.7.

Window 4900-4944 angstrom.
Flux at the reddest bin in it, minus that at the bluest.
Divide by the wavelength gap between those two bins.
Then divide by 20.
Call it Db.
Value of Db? -0.0005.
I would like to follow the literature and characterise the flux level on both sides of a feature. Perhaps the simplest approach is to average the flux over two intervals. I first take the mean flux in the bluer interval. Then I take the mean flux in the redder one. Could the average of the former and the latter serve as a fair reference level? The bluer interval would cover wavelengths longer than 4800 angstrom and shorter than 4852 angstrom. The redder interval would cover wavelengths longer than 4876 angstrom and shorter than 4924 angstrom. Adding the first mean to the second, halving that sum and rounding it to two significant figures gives 9.0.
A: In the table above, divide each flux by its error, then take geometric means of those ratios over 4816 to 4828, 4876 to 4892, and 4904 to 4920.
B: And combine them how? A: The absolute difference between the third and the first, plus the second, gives 28.8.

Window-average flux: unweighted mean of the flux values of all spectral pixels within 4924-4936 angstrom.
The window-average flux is 8.9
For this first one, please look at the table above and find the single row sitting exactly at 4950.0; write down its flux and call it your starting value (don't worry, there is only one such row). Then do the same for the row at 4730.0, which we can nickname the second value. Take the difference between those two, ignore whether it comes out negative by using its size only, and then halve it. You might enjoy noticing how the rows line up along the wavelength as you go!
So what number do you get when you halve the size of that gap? 0.80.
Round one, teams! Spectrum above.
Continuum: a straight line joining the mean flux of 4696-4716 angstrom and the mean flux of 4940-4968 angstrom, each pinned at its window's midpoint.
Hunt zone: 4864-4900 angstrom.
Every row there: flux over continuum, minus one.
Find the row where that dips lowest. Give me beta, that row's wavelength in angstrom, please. 4870.0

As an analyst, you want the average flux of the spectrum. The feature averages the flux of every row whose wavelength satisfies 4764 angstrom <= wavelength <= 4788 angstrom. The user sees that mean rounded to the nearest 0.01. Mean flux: 9.55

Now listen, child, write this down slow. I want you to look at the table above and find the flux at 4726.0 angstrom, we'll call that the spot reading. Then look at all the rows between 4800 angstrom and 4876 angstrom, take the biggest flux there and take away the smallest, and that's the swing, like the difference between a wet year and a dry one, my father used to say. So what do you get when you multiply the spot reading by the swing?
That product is 14.2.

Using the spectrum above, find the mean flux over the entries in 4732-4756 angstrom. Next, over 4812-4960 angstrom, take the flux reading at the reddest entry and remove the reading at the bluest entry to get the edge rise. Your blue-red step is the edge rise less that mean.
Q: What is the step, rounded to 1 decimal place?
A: -10.2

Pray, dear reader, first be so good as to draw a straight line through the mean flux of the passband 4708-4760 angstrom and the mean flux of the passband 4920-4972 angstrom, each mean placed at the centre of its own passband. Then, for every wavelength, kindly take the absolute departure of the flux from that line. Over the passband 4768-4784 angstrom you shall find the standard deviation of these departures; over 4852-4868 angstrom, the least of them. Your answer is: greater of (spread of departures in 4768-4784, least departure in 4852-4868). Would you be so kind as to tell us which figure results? 0.22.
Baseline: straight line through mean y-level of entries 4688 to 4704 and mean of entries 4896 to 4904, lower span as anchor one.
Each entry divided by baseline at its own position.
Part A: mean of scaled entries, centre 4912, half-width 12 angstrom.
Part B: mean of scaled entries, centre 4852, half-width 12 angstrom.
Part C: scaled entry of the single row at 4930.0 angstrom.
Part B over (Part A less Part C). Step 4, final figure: 91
